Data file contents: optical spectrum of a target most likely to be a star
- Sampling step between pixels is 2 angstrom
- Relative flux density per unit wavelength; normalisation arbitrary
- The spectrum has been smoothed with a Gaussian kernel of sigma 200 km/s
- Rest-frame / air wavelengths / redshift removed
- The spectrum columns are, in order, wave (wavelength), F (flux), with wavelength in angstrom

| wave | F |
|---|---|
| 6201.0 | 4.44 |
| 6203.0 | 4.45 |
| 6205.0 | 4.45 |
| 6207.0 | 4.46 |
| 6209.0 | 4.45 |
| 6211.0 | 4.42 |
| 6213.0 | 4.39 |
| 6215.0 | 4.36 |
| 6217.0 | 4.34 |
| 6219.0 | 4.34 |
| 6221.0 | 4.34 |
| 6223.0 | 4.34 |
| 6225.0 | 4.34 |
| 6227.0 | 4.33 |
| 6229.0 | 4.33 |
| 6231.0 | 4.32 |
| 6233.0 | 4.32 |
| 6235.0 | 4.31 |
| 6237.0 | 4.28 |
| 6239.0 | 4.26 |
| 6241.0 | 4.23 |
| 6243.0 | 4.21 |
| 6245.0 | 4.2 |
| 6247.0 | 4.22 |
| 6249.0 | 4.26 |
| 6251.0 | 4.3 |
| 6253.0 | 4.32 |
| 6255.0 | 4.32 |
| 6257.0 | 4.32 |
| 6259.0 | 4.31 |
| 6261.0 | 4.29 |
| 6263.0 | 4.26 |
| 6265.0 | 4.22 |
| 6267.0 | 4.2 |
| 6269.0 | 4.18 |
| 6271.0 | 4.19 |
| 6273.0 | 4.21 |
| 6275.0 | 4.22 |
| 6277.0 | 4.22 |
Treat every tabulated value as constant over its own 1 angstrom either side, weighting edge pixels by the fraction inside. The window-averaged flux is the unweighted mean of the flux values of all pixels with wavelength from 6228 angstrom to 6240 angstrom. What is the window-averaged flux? 4.303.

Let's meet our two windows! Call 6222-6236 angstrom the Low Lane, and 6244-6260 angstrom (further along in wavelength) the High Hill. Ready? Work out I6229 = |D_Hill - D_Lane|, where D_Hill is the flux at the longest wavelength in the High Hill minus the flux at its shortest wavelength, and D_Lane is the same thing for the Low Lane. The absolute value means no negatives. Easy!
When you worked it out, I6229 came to 0.140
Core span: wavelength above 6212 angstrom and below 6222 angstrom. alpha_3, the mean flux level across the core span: 4.354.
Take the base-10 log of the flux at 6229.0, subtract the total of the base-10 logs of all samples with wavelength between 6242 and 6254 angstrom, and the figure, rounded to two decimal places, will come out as -3.13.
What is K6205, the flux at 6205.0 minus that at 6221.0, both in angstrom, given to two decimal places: 0.11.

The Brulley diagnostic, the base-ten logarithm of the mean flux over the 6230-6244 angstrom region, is 0.631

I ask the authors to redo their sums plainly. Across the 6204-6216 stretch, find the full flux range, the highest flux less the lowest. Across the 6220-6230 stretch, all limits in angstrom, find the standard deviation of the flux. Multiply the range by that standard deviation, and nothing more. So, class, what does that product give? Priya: 0.0005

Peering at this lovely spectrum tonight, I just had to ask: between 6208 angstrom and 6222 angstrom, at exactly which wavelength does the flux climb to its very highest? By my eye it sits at 6209.0 angstrom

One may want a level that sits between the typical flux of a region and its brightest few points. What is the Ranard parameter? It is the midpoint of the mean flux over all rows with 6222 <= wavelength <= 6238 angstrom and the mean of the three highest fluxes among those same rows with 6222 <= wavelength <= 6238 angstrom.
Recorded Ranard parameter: 4.33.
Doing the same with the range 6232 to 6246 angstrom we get 4.28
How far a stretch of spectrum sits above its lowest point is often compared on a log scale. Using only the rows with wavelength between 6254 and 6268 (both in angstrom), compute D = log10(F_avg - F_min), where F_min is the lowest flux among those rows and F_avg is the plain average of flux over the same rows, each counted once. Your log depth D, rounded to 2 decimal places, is -1.13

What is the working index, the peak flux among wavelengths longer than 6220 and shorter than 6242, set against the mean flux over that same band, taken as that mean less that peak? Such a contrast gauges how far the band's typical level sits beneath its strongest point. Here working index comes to -0.031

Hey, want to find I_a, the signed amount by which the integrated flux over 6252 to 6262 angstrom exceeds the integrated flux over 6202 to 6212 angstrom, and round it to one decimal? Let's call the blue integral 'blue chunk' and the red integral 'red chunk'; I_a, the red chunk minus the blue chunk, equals -1.3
